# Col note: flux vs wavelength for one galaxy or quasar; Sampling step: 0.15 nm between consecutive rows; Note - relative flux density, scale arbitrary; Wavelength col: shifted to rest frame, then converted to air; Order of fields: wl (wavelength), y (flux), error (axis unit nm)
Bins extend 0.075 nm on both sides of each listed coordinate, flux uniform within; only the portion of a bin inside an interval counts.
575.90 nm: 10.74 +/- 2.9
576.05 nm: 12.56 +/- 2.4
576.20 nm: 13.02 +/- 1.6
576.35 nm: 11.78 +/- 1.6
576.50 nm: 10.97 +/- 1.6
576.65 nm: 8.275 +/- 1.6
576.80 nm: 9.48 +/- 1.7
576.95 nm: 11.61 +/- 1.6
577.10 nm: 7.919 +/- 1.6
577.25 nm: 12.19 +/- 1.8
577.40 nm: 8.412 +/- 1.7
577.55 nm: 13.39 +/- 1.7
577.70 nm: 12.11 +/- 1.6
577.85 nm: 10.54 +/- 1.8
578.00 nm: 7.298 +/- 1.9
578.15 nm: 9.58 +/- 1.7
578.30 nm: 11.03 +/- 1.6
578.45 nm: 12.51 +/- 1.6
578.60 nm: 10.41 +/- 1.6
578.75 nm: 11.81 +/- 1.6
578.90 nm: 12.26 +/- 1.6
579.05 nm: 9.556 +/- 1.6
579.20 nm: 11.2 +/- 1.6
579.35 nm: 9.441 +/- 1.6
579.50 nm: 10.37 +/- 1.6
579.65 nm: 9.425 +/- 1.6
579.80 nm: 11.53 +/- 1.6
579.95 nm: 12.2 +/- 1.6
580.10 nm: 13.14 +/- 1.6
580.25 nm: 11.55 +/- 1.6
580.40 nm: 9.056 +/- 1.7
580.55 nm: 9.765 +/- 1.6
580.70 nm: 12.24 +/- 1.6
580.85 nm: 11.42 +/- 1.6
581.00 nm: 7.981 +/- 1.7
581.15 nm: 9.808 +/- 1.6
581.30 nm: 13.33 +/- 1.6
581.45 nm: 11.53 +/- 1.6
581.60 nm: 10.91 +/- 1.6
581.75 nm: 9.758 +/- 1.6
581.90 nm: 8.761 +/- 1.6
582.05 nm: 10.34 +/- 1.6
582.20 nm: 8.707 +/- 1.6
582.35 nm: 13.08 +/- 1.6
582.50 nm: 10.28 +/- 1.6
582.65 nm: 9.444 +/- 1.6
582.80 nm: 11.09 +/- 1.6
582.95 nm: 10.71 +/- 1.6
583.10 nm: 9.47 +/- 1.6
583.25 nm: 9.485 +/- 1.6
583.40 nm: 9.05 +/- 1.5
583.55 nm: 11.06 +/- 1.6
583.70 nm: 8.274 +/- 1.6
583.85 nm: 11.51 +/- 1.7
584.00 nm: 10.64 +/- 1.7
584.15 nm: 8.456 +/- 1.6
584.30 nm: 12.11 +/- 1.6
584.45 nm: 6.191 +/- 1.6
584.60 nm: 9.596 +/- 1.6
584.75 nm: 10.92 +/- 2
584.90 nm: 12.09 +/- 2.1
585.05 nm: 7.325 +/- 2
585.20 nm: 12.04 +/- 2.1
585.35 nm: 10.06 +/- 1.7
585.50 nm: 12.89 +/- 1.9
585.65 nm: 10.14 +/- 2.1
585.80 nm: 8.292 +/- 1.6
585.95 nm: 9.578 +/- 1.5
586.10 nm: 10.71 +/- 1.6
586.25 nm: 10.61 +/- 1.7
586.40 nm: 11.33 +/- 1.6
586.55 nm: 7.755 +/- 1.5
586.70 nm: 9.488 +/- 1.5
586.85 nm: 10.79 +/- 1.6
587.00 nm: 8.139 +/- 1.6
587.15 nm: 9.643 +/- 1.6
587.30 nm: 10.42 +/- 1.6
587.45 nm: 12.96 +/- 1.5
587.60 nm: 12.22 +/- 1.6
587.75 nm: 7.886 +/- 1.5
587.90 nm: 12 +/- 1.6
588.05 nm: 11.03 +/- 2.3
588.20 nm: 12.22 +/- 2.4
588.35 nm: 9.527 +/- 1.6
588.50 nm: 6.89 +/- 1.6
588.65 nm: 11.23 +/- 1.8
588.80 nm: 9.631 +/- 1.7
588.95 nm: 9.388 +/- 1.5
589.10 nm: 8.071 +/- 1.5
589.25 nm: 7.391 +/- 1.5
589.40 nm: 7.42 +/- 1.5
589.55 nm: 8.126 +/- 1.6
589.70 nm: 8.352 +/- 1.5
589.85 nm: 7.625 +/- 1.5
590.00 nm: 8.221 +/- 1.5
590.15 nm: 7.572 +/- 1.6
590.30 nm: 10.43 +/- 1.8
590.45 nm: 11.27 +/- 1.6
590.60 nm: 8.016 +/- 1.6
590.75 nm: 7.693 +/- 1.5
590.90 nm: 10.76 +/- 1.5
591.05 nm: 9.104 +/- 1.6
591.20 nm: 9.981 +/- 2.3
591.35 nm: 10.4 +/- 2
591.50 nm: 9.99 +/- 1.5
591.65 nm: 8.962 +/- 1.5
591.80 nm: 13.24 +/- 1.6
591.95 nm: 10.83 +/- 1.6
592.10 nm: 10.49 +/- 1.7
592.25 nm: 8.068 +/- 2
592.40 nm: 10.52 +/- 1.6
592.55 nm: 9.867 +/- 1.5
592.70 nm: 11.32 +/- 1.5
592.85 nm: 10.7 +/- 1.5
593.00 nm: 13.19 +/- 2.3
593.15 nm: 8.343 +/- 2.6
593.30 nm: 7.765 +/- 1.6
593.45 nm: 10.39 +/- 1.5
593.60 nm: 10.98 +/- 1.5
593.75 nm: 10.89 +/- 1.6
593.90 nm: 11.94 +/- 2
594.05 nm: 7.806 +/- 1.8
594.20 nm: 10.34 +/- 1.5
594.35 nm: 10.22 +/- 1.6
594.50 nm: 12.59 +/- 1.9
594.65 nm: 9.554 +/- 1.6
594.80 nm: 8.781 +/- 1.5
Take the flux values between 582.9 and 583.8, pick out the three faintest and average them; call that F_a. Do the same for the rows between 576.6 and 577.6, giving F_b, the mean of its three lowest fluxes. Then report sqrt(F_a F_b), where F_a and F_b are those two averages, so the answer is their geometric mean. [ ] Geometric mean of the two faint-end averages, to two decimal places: 8.56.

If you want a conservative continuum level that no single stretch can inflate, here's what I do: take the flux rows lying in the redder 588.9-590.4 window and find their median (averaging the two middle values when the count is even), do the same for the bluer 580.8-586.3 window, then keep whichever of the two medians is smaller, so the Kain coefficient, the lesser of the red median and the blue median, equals 8.1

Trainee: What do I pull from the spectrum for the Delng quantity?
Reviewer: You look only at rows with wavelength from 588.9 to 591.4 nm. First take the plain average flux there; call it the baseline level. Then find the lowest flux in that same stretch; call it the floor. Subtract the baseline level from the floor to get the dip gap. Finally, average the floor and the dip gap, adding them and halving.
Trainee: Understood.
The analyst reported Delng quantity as 3.0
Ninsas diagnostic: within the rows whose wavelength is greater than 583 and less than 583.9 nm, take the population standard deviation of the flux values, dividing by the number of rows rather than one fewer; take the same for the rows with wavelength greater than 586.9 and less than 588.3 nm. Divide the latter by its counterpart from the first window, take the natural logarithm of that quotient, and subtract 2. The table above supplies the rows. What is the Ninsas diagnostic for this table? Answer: -1.6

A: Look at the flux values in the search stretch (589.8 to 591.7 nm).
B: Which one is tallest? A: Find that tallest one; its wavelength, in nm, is 590.45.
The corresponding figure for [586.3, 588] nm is 587.45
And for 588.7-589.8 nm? 588.80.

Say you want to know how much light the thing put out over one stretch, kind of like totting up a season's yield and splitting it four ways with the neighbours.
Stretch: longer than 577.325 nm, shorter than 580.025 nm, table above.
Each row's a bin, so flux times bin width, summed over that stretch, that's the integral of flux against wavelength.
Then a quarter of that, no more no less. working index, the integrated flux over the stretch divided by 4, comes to 7.24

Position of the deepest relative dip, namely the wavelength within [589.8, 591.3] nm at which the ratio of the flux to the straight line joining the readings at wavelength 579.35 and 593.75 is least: 590.15 nm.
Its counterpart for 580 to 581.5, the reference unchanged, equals 581.00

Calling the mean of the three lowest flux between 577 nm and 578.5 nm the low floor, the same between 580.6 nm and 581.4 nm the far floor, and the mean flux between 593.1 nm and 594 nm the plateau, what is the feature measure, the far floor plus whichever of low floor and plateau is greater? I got 19.8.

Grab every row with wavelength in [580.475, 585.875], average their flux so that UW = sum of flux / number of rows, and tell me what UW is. 10.2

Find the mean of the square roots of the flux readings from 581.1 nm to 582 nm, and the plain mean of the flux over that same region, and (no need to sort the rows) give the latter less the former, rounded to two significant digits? 7.4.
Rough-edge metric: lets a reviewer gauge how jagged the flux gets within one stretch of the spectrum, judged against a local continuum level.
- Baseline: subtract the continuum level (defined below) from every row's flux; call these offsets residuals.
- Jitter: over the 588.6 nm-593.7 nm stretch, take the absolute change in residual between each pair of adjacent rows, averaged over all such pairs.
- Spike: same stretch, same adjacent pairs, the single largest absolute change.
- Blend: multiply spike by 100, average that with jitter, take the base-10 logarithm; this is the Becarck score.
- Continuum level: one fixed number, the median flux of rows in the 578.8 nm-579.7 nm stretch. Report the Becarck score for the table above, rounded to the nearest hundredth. 2.39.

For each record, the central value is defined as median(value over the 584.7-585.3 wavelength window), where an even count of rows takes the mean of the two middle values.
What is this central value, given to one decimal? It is 11.5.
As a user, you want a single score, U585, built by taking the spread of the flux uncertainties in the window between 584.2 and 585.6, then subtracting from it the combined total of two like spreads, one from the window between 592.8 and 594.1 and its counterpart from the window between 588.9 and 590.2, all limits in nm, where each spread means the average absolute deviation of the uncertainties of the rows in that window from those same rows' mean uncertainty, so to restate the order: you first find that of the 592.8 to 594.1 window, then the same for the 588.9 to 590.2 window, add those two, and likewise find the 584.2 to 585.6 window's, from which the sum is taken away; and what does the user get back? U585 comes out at -0.16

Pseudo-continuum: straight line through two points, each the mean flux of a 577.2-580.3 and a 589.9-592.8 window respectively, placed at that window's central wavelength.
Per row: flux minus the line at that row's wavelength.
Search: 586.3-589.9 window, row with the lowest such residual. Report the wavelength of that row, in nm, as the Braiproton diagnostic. 588.50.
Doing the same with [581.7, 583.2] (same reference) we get 582.20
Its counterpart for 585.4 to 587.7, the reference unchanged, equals 586.55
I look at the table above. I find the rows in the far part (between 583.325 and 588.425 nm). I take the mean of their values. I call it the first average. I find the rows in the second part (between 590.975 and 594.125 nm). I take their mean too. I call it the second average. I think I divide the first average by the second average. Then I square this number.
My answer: 1.00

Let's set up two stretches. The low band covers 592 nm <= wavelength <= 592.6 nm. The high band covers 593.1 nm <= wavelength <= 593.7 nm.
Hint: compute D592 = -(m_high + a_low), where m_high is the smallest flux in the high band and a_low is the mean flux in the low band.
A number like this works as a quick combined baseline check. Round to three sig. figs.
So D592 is -17.5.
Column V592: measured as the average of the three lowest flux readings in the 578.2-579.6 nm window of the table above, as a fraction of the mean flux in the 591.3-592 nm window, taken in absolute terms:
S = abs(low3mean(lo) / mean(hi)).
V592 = 0.92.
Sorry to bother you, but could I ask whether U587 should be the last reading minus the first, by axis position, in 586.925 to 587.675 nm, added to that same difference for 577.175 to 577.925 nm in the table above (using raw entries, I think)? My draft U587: 2.43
